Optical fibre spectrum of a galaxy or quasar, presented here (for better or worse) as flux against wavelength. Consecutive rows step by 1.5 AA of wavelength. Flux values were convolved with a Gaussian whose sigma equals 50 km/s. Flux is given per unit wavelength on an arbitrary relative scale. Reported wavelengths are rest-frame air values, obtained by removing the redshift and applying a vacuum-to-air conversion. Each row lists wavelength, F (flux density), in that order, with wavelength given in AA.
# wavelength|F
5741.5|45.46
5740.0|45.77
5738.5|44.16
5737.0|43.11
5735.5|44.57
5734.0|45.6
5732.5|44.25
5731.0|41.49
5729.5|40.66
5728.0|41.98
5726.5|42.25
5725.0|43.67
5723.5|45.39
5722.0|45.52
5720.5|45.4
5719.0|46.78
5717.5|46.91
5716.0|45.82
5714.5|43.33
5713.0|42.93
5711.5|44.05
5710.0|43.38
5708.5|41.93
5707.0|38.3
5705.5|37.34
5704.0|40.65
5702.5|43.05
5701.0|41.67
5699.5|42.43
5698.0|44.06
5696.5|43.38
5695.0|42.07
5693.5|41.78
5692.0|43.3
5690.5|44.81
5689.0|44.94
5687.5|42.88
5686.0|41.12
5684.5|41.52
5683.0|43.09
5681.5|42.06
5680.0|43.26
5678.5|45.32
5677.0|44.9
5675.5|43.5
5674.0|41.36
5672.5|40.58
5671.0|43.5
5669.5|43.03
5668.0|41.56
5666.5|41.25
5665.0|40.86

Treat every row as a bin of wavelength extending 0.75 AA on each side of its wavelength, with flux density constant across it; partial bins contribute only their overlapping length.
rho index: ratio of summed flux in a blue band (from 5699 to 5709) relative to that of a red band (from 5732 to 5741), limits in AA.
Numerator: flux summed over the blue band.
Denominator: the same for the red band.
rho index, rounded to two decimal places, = 1.07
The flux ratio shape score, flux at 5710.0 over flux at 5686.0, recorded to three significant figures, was 1.05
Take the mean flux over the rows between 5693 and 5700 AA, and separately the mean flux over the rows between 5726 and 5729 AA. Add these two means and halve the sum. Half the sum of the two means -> 42.4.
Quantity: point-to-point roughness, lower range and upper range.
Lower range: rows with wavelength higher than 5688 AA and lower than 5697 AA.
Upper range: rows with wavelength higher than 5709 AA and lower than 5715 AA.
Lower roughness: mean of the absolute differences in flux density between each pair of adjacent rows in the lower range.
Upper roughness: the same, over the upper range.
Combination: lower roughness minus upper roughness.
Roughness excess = 0.22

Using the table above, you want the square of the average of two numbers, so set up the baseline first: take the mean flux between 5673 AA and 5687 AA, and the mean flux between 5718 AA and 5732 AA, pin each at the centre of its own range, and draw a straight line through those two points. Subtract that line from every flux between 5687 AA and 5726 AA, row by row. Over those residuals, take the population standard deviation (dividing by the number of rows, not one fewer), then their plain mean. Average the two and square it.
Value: 1.1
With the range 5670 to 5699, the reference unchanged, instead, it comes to 0.5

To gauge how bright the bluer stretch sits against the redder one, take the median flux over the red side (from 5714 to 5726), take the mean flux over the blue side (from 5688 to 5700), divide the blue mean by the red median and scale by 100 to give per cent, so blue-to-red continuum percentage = 95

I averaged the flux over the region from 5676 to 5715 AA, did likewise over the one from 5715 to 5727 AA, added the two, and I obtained 87.8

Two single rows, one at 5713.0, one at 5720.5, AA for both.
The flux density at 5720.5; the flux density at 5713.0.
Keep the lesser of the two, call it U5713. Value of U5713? 42.9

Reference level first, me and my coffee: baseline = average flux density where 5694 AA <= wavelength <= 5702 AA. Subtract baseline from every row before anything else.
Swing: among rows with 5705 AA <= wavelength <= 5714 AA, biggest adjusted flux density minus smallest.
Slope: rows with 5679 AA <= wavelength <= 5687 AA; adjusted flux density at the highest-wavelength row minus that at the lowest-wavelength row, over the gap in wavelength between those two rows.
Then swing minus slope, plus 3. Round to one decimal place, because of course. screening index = 10.1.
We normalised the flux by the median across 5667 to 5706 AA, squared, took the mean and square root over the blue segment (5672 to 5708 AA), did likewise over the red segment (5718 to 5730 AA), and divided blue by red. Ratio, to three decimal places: 0.964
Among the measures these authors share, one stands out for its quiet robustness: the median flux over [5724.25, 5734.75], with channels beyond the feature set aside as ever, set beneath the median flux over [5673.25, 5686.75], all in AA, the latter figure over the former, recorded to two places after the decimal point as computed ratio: 1.02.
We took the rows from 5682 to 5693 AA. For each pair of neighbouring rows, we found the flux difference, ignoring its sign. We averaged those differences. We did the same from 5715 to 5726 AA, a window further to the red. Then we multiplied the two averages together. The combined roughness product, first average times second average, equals 0.94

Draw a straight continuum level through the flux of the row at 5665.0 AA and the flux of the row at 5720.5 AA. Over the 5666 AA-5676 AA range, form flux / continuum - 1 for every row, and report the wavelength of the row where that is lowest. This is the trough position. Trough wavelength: 5672.5 AA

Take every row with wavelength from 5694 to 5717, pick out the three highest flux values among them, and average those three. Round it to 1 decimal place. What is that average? 44.6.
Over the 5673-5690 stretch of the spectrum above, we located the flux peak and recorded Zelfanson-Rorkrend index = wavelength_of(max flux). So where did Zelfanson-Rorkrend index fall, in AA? 5678.5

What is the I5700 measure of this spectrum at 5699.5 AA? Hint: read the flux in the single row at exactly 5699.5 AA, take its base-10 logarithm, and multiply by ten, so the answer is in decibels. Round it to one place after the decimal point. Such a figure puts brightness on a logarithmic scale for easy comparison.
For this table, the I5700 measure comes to 16.3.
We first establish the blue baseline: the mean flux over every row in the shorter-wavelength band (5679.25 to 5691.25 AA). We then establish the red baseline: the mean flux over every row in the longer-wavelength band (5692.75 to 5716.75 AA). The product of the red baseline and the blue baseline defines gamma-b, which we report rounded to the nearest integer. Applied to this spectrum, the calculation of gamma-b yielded 1816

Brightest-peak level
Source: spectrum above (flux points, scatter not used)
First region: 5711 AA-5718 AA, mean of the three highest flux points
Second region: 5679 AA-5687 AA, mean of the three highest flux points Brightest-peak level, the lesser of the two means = 42.8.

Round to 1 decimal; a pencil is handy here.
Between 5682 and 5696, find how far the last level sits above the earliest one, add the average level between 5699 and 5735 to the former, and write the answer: 42.1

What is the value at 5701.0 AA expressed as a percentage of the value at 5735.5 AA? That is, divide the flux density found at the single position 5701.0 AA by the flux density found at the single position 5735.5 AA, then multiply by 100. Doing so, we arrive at 93.5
